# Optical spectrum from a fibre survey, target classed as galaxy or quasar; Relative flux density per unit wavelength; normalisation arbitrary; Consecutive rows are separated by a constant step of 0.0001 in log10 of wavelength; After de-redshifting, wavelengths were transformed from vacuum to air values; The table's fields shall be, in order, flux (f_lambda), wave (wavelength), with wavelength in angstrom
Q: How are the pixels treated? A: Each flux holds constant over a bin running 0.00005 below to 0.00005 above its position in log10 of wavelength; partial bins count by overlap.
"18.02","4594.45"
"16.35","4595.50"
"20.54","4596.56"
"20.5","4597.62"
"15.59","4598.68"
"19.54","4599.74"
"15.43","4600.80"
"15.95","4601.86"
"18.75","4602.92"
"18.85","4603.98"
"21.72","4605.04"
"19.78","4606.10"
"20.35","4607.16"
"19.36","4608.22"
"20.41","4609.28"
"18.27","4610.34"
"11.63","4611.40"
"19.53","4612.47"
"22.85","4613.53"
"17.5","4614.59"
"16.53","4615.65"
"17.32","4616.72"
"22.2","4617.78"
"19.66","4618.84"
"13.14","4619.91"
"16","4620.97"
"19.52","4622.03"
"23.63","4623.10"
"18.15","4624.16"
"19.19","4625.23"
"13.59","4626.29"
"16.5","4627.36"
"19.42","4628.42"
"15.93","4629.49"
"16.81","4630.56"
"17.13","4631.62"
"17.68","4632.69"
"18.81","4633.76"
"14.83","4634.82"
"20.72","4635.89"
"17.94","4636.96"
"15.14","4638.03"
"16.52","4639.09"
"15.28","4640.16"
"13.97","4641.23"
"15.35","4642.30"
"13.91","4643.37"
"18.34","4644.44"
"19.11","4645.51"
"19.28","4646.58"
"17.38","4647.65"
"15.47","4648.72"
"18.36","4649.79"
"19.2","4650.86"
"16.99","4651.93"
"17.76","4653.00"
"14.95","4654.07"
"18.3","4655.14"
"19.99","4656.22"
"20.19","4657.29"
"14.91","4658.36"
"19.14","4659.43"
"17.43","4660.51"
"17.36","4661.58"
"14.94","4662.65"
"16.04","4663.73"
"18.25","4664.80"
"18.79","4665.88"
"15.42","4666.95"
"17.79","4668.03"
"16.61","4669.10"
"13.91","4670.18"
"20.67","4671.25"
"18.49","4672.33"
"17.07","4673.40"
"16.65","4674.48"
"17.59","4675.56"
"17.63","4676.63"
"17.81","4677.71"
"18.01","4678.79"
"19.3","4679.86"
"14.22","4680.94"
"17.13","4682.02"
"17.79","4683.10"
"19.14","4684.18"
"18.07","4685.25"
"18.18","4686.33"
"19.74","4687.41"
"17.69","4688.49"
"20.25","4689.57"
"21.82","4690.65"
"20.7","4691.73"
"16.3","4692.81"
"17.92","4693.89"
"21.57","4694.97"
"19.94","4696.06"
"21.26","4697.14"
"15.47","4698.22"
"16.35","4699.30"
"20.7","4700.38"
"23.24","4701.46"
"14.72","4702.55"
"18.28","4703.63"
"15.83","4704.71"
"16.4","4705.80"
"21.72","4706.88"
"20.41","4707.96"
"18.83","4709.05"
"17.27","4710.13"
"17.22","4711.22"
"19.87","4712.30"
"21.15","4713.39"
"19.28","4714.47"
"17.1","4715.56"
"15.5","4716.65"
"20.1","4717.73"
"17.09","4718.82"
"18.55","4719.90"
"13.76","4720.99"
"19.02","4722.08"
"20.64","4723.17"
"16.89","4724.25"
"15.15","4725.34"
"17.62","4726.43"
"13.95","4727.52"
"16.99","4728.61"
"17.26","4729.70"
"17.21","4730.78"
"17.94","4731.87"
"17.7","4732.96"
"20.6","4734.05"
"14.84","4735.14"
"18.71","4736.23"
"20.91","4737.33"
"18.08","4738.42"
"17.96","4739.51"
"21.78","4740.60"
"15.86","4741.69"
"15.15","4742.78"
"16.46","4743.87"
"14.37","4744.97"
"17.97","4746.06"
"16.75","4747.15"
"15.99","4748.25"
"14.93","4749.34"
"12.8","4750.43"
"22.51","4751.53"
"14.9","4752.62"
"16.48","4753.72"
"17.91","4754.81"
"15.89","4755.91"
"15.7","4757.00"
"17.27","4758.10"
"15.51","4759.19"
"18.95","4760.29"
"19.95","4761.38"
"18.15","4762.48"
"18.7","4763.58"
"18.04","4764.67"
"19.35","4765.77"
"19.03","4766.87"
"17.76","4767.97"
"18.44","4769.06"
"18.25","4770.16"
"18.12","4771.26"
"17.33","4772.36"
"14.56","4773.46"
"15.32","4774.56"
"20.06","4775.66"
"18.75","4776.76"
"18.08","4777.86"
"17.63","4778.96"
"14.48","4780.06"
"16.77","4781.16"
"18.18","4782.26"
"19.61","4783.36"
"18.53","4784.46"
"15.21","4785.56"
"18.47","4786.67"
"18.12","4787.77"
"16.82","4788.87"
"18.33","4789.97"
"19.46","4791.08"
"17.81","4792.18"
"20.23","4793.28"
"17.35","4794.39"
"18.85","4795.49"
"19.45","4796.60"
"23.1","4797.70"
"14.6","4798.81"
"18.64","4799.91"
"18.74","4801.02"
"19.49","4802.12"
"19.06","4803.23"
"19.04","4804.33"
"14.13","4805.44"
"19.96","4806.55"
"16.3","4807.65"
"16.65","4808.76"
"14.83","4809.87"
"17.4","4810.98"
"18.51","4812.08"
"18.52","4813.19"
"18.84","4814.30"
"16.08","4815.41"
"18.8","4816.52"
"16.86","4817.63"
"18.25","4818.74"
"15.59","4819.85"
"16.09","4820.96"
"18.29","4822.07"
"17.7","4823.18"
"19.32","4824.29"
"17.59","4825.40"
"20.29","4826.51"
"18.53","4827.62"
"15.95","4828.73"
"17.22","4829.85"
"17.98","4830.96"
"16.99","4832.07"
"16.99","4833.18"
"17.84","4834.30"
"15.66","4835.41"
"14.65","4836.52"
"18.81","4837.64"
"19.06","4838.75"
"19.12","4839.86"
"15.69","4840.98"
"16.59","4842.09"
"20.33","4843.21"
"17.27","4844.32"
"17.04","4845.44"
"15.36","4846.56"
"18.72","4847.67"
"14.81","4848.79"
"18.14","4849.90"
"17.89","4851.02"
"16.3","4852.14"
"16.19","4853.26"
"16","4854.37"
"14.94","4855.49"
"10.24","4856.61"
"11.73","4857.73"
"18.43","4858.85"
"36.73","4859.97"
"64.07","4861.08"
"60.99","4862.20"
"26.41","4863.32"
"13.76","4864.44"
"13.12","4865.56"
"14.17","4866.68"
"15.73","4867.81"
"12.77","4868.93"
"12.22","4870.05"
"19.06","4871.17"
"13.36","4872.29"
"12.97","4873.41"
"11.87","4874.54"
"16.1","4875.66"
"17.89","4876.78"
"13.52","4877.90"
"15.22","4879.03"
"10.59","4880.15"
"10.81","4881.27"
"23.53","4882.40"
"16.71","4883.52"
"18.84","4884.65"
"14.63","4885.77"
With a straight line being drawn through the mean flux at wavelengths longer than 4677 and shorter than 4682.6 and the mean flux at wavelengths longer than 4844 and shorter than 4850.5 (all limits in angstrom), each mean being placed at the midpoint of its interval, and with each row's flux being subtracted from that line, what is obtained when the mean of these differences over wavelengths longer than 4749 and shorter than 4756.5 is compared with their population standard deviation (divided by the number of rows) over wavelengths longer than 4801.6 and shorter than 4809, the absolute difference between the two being 1.4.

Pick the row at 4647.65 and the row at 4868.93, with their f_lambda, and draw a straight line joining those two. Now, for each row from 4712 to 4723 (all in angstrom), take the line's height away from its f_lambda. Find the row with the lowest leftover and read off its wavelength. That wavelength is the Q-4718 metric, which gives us 4720.99 angstrom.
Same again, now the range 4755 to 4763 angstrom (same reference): 4759.19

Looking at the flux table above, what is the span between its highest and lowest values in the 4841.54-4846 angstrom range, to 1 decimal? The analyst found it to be 3.7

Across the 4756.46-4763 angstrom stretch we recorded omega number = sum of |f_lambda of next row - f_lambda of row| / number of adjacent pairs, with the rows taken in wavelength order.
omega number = 1.91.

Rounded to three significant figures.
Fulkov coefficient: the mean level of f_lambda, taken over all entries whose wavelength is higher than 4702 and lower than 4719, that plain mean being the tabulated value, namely 18.2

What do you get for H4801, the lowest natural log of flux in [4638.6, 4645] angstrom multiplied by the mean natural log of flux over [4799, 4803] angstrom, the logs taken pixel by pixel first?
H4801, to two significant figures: 7.7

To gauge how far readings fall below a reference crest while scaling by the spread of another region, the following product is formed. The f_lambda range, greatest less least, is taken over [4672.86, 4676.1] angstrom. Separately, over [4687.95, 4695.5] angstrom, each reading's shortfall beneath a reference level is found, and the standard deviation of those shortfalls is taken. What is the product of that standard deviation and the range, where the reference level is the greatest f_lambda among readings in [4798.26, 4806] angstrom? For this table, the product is 2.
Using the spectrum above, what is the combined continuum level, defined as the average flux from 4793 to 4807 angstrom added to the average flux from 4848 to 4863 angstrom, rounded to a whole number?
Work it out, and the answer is 43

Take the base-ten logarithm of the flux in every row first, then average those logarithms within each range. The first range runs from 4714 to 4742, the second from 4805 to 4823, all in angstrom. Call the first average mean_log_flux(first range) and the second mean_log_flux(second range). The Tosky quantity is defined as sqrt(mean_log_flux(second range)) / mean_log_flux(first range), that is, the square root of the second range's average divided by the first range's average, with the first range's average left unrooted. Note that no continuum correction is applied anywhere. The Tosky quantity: 0.892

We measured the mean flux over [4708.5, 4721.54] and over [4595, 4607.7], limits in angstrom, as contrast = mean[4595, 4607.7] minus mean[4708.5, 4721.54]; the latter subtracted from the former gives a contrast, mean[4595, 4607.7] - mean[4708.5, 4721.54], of 1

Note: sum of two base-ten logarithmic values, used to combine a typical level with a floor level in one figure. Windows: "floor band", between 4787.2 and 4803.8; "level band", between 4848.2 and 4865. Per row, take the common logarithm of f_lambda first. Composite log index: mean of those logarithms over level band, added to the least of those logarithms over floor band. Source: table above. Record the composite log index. 2.47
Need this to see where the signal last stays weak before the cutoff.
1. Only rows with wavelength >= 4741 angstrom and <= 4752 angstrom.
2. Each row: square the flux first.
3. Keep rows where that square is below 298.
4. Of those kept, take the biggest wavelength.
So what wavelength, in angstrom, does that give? 4750.43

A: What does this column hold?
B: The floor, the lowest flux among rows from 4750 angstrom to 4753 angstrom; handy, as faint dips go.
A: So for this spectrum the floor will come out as 12.8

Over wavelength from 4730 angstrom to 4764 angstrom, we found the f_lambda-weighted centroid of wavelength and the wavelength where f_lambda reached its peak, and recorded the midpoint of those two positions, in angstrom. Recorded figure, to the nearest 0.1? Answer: 4749.3 angstrom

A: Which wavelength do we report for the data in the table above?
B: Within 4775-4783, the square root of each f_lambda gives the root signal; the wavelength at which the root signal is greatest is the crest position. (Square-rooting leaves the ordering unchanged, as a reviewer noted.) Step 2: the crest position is 4775.66 angstrom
